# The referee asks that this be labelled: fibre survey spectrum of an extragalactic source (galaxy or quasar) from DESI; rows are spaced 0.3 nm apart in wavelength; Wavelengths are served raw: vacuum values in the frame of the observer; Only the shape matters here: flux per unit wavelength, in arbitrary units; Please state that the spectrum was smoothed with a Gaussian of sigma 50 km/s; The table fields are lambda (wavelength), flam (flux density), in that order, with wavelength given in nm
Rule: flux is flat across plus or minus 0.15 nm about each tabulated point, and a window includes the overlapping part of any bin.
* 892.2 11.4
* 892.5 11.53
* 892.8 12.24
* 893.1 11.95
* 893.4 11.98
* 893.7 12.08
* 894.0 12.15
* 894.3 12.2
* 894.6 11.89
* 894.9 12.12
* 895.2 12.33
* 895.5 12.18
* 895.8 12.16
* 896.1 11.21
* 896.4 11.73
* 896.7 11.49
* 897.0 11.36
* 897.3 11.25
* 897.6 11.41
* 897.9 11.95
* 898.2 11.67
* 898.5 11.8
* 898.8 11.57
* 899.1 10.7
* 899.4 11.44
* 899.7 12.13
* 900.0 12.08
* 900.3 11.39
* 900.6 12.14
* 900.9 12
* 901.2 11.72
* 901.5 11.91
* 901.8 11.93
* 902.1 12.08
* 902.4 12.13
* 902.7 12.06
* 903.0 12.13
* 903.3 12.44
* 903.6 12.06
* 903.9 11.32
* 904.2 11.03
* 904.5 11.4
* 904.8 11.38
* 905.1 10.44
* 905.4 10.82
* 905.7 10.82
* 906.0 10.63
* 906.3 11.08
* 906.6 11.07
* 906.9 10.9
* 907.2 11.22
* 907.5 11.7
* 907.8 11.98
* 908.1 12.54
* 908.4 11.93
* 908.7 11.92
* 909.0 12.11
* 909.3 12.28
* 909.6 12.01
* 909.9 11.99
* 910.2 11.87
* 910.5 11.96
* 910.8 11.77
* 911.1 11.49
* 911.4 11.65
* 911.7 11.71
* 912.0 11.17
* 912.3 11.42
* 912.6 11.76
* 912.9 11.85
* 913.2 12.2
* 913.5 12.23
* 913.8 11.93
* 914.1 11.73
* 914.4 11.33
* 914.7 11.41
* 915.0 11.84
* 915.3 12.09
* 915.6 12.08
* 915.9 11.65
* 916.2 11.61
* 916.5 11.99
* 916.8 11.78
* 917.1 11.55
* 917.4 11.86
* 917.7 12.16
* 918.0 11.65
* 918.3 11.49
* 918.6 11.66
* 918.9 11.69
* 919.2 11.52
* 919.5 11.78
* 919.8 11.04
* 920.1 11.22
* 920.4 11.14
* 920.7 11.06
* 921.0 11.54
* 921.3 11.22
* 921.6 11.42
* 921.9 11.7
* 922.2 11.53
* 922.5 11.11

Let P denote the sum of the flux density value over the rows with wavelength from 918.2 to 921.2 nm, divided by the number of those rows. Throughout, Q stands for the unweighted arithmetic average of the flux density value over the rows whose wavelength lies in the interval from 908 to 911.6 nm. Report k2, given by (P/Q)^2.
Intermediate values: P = 11.4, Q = 12.0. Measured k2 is 0.91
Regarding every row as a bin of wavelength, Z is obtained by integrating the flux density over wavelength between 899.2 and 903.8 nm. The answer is 55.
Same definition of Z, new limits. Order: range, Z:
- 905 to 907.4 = 26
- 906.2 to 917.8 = 136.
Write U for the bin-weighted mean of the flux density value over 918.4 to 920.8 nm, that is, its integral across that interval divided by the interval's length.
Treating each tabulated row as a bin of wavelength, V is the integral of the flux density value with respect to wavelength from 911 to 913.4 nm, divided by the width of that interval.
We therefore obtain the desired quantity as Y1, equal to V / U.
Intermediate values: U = 11.4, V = 11.7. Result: 1.02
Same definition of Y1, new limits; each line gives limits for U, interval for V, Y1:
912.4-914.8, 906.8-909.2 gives 1.00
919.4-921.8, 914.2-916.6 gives 1.04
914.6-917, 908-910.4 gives 1.02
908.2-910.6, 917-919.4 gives 0.97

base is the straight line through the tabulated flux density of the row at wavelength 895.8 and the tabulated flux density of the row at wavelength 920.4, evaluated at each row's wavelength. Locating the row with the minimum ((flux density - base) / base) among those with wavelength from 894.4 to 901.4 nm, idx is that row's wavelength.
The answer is 899.1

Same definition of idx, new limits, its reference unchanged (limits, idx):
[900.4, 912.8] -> 905.1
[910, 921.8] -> 912.0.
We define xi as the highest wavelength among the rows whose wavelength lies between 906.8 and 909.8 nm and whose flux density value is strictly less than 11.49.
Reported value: 907.2 nm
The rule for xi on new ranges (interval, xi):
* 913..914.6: 914.4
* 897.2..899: 897.6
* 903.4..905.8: 905.7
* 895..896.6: 896.1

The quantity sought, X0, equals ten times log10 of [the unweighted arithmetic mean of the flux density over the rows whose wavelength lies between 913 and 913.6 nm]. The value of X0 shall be 10.9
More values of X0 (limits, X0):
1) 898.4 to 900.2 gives 10.7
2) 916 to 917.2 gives 10.7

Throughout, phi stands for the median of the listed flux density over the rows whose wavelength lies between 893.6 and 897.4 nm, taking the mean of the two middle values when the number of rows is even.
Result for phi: 12.1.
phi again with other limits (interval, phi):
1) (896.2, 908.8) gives 11.7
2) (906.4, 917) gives 11.8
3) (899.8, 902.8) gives 12.0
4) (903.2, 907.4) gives 11.1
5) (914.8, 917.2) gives 11.8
